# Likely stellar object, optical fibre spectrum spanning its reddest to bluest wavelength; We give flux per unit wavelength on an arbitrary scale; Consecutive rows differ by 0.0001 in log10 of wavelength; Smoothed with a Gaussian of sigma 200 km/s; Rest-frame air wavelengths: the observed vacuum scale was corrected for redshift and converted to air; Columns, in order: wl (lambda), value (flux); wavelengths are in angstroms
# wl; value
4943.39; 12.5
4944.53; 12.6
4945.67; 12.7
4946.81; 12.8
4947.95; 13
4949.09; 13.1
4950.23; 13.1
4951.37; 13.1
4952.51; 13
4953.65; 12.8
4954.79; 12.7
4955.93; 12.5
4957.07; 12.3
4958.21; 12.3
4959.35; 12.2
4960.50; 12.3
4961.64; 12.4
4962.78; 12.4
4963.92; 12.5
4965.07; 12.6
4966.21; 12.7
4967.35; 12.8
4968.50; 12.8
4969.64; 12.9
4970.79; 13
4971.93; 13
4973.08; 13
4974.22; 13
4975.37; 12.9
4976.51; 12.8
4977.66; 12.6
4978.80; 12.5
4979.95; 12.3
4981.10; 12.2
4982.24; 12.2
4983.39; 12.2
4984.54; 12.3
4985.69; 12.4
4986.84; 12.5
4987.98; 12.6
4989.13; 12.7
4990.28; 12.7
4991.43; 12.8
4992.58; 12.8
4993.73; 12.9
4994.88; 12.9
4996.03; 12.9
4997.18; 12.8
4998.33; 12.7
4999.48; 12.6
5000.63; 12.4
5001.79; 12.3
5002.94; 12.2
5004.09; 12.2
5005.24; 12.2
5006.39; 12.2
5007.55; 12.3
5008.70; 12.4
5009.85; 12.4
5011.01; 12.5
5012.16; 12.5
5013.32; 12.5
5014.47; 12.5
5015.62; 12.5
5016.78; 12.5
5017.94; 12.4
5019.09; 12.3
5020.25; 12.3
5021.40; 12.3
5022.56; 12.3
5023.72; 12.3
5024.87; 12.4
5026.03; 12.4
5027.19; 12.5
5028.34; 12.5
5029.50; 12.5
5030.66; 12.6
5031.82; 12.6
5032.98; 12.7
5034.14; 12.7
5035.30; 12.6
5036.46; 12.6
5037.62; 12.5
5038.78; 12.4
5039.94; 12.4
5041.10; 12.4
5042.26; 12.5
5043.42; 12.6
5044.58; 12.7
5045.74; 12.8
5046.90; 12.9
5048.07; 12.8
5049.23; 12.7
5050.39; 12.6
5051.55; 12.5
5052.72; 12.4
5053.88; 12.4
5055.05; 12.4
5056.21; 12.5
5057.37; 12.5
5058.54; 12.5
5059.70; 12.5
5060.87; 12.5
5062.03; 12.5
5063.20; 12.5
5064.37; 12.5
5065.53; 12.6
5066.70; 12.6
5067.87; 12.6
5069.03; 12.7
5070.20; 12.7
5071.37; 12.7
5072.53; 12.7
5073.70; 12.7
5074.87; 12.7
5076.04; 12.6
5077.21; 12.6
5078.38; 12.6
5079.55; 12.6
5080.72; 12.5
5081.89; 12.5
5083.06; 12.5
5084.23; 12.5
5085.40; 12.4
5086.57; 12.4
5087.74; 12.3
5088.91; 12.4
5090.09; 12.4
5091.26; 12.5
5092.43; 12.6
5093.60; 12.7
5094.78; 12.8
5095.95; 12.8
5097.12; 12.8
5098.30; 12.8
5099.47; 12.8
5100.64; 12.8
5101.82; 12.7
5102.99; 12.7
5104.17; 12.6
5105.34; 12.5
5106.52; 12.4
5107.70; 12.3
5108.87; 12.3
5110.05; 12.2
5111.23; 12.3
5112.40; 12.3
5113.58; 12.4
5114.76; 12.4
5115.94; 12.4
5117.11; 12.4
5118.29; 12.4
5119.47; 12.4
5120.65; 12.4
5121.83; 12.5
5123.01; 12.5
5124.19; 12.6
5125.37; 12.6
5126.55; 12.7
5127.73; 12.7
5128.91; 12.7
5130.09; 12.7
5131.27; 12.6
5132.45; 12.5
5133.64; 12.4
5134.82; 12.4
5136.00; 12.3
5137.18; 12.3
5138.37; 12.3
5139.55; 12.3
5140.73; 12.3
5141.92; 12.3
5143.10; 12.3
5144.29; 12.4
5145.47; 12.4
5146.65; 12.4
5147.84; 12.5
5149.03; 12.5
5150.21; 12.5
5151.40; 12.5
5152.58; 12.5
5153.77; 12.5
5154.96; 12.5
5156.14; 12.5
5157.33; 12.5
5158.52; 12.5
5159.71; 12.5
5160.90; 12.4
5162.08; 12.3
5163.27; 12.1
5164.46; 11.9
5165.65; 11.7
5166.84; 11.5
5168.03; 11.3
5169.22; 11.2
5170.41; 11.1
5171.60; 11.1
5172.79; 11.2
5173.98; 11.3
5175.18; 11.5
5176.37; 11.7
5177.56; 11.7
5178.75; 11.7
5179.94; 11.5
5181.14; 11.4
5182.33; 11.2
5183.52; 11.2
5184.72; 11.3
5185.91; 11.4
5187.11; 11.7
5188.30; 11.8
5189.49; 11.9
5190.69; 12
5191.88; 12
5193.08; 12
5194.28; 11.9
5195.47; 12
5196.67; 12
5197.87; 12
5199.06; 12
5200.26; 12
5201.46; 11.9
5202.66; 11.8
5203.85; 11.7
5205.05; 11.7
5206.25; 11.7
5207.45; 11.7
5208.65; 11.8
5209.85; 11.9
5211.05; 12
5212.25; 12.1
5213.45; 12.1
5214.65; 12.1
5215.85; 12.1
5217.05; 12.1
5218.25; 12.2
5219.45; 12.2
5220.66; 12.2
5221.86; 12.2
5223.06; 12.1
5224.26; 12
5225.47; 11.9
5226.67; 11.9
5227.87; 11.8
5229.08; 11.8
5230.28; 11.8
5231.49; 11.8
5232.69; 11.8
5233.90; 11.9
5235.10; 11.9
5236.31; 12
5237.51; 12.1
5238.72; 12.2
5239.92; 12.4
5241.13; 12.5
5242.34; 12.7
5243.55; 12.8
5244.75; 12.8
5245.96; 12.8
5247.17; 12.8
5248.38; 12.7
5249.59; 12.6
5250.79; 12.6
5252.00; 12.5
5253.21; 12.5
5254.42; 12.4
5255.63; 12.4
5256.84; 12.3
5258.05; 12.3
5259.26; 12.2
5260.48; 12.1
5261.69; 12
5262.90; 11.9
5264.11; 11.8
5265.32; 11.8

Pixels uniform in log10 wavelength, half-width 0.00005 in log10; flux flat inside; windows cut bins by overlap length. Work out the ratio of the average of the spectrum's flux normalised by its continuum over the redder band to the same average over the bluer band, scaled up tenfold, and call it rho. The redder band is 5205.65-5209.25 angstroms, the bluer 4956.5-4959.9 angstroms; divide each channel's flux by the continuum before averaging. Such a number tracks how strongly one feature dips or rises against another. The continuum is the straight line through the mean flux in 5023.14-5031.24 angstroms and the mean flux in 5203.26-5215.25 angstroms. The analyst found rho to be 10.2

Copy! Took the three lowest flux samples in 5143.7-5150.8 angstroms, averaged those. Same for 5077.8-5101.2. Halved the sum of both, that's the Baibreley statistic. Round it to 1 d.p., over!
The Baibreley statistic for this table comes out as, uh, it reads 12.4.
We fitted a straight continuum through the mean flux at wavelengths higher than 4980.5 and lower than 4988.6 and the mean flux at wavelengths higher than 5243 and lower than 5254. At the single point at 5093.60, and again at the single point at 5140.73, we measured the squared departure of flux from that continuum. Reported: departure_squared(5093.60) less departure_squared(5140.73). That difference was -0.01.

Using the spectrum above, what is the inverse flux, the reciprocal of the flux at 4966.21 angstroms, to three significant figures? 0.0787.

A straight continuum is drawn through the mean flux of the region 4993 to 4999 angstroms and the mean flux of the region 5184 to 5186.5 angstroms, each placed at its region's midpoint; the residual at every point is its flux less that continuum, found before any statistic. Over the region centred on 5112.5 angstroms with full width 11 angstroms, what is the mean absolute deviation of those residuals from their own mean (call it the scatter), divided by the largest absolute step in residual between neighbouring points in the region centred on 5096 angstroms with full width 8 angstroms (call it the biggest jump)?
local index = 0.73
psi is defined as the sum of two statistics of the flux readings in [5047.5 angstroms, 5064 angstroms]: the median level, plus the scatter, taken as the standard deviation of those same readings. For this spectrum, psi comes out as 12.6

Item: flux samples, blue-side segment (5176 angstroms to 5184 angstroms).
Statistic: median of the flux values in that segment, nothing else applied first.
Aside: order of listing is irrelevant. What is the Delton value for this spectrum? 11.50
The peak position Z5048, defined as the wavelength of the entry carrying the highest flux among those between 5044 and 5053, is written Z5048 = 5046.90 angstroms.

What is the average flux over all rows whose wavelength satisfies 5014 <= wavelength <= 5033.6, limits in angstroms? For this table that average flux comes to 12.4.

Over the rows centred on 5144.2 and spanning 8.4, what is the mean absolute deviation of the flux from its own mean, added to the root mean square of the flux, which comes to 12.4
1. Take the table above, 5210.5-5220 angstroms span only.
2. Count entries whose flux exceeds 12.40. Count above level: 0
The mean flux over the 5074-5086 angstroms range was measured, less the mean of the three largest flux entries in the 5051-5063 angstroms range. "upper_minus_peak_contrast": 0.1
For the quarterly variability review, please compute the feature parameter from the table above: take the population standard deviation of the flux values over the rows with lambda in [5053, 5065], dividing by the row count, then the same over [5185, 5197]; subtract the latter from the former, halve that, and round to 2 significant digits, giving -0.072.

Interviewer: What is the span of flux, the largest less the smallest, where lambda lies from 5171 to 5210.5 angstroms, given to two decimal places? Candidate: 0.90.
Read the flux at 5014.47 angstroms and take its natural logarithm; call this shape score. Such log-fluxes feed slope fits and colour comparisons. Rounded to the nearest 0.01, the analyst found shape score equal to 2.53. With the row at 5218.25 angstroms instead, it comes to 2.50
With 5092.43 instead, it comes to 2.53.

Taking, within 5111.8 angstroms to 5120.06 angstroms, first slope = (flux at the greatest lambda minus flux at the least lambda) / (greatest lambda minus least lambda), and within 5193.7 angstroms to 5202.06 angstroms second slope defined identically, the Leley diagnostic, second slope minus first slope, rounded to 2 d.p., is -0.01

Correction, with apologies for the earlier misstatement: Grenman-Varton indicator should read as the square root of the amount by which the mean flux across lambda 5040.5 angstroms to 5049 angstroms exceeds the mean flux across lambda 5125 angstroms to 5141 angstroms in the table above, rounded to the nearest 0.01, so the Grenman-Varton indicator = 0.43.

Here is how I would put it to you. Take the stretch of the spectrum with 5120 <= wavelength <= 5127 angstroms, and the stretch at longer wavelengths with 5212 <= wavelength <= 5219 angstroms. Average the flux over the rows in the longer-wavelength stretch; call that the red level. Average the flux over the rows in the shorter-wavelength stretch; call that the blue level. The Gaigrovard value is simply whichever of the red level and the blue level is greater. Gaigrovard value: 12.5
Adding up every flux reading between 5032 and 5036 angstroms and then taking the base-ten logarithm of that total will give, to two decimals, 1.58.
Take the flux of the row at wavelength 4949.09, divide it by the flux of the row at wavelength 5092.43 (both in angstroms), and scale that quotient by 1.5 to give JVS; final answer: 1.56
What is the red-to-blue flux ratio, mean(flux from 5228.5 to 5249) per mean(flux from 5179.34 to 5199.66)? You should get 1.05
